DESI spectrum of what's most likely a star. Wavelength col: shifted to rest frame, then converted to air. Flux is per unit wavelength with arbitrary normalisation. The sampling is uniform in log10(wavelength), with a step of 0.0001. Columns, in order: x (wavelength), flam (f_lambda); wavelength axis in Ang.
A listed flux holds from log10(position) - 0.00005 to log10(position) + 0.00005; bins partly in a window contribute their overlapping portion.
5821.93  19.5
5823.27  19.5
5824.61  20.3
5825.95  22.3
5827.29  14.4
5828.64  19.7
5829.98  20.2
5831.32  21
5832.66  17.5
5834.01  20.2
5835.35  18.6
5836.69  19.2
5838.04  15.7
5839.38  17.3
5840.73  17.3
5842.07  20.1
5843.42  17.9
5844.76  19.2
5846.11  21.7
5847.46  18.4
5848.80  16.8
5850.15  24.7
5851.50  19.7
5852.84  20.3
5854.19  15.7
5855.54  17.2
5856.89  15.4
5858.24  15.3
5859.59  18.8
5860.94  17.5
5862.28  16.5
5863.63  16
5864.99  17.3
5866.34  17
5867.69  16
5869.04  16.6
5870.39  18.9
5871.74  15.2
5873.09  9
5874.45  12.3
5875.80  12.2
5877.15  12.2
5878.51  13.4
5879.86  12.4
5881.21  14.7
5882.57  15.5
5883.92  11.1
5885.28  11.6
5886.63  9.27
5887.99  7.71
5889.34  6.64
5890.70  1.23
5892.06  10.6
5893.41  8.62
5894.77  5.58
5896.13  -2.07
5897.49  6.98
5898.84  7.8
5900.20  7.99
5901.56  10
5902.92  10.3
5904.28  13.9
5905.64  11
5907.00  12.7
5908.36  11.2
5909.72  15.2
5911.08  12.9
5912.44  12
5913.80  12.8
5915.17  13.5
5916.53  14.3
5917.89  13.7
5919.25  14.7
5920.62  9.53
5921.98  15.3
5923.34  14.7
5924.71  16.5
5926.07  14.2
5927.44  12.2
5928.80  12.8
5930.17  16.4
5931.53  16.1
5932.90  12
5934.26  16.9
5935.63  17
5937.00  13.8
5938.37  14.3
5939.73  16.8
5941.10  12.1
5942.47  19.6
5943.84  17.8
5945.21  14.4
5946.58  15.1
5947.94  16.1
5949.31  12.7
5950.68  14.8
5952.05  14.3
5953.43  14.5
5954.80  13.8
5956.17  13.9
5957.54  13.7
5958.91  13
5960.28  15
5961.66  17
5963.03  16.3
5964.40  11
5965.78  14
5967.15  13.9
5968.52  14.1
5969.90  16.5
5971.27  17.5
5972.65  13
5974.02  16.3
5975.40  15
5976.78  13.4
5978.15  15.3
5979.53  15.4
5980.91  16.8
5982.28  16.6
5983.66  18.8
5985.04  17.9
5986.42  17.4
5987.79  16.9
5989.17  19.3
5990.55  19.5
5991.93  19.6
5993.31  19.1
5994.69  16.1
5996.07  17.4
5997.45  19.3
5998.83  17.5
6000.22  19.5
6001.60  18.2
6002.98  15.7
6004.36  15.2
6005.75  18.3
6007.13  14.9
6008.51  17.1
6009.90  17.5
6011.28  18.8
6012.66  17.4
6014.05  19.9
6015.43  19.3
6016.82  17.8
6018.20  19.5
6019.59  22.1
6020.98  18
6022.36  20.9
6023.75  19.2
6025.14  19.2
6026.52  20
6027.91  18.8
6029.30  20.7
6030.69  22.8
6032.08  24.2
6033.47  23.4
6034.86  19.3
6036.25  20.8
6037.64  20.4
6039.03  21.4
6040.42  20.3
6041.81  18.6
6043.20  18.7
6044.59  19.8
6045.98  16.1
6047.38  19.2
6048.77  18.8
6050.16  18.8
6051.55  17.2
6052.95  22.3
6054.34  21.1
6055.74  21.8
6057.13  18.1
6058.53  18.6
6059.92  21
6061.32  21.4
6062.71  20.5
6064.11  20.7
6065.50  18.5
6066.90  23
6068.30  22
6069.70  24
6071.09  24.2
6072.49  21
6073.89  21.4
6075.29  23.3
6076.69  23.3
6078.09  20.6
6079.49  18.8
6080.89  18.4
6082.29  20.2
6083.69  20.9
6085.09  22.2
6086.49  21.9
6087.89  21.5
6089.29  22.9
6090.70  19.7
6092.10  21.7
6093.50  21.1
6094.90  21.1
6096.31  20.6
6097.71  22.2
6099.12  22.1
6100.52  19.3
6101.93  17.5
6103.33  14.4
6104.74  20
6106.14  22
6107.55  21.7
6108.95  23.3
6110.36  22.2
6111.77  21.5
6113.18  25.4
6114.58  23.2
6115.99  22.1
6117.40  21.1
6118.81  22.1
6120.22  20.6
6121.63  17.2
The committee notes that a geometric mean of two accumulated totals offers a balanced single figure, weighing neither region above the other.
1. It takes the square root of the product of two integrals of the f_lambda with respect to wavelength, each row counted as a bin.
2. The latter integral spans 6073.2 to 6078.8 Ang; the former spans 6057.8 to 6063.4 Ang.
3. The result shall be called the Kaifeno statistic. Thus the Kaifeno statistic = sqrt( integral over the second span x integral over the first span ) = 119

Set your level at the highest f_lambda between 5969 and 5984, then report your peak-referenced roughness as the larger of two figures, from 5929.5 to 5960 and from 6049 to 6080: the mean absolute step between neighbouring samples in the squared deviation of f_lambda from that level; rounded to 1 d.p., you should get 15.1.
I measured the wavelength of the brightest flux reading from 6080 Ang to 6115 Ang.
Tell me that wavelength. 6113.18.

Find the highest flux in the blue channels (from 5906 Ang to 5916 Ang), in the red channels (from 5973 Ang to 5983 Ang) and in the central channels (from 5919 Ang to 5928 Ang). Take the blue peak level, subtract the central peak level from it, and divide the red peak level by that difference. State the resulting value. -13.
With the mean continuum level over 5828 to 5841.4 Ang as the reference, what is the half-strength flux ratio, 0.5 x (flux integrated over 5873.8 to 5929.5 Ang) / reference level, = 16.7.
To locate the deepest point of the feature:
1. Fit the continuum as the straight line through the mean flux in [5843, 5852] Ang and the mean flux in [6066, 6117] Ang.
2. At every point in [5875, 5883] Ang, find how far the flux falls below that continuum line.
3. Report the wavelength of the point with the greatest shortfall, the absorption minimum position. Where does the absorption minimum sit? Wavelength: 5877.15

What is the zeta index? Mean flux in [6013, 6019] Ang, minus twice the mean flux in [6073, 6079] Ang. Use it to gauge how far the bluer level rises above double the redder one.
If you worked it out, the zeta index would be -25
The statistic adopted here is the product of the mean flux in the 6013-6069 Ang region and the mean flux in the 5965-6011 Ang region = 337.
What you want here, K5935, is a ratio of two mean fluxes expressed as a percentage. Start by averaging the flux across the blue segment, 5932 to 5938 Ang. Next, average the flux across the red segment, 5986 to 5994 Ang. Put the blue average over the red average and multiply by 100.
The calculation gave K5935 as 80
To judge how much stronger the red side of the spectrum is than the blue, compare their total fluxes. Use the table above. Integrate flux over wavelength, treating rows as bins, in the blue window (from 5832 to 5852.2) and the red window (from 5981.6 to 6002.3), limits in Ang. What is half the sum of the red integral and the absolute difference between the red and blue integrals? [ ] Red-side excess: 191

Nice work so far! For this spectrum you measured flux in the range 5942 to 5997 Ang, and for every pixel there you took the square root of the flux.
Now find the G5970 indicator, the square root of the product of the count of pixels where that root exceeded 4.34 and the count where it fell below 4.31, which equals 13.0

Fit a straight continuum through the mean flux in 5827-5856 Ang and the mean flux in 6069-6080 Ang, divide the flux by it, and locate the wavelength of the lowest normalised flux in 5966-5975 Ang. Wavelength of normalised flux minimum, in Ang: 5972.65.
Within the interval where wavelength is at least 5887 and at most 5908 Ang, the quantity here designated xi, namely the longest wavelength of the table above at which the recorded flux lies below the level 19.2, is 5907.00 Ang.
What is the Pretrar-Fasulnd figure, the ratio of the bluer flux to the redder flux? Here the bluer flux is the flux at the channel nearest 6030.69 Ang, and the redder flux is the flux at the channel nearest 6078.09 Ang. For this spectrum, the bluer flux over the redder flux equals 1.11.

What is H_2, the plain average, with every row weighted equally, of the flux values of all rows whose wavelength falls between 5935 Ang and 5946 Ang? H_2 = 15.7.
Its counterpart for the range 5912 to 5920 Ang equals 13.5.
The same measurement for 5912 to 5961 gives 14.5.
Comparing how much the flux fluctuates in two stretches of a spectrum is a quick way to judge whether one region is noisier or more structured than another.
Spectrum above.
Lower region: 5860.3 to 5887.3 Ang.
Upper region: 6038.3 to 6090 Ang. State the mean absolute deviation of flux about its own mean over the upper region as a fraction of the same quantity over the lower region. 0.64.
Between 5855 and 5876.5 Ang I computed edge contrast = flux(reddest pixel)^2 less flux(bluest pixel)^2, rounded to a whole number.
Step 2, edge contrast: -147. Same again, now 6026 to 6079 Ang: 24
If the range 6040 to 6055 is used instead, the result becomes 33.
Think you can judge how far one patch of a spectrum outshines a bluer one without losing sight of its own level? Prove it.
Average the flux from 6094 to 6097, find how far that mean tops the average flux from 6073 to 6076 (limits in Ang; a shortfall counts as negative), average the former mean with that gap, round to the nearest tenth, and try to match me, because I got 9.7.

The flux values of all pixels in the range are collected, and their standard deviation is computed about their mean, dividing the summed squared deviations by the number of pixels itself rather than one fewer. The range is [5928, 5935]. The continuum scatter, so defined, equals 2.0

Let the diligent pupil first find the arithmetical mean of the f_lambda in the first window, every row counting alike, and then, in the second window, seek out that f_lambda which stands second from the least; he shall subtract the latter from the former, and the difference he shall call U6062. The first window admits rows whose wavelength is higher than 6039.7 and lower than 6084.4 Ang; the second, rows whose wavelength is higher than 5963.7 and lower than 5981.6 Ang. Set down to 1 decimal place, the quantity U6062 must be 7.4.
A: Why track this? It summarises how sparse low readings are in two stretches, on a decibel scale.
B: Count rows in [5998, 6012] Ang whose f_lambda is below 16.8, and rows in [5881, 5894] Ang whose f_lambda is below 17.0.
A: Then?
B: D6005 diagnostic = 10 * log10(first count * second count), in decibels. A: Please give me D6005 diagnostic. 15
